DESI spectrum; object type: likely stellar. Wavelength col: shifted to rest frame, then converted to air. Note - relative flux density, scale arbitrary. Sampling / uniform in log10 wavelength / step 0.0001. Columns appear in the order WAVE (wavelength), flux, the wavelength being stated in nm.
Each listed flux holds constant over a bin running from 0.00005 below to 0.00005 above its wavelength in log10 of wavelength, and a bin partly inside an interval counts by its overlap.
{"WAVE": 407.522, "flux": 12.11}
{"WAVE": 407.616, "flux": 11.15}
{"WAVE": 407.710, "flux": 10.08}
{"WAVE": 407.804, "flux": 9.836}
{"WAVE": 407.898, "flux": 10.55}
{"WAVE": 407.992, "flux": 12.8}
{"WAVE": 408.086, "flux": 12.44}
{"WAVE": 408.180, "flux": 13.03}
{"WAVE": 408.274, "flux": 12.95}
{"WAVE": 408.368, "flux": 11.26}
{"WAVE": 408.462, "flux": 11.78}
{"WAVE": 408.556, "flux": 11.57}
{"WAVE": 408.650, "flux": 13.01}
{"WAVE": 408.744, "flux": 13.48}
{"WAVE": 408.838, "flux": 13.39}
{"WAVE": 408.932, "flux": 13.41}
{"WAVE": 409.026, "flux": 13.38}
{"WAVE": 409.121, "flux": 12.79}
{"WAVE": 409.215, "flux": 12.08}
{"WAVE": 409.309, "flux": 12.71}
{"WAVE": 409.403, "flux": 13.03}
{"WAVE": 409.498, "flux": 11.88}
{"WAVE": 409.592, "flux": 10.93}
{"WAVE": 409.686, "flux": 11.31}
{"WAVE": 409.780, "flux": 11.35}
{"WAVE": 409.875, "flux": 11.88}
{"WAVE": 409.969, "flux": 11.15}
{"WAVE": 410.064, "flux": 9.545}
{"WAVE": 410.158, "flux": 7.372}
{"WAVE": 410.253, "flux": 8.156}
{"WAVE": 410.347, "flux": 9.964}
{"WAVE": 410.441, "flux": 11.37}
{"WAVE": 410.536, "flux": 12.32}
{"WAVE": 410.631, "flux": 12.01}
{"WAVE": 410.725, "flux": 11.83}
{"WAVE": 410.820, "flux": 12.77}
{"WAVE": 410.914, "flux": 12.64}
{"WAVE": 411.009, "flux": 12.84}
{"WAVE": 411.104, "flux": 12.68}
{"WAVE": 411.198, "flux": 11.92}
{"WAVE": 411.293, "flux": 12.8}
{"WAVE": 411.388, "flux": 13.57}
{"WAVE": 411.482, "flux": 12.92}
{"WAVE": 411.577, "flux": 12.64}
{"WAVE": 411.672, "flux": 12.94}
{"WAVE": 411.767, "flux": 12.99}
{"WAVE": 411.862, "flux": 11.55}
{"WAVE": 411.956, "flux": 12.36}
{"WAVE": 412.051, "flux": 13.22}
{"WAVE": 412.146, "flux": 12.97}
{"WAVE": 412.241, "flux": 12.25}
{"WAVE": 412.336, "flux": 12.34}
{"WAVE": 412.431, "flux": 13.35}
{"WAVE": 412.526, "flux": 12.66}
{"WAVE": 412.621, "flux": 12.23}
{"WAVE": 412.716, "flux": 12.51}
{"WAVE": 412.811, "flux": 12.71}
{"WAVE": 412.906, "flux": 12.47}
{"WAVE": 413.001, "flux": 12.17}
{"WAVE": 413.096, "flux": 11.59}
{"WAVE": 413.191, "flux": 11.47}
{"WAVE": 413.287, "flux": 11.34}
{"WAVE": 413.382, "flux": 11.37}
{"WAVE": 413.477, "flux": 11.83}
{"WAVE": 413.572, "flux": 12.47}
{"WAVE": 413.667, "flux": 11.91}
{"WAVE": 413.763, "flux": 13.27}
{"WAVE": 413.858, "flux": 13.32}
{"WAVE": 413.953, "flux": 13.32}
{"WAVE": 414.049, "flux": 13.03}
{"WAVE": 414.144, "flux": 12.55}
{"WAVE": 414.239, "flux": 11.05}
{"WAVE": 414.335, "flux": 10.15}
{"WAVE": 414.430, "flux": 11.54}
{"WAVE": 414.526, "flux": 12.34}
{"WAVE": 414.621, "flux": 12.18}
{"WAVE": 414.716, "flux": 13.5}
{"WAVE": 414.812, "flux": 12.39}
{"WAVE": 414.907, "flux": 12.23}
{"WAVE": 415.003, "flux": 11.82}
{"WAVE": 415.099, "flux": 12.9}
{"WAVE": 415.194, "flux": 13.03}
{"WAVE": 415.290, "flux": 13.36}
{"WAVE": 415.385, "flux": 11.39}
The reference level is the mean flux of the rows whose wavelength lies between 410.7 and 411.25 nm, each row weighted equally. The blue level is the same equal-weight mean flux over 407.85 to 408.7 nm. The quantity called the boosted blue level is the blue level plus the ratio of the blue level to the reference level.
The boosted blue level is 13.1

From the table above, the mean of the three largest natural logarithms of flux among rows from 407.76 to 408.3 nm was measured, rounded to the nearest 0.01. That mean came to 2.56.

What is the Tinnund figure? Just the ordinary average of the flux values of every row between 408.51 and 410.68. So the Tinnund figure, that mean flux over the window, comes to 11.7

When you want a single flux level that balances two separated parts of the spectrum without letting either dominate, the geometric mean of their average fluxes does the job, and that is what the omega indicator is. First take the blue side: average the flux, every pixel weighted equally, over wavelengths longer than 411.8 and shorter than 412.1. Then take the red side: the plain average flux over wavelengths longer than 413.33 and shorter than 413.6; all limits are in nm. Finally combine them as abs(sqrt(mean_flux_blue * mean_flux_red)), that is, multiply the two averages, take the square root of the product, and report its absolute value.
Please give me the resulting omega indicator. 12.1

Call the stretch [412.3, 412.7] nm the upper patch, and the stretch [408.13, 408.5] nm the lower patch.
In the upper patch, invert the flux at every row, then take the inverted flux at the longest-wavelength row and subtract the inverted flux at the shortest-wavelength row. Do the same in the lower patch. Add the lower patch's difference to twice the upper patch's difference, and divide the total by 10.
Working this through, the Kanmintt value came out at 0.0010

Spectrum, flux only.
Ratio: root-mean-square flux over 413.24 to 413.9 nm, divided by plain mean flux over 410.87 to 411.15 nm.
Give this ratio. 0.96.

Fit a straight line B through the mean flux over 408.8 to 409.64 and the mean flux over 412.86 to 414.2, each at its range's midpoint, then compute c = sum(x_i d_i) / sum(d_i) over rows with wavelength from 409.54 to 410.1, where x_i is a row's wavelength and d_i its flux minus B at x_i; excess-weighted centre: 409.86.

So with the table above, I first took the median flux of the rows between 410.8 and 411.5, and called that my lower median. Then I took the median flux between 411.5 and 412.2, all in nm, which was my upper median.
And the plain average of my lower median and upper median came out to 12.9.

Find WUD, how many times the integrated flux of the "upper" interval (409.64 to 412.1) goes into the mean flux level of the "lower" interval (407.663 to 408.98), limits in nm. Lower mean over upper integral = 0.42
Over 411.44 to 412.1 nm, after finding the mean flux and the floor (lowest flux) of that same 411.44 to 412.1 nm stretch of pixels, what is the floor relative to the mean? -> 0.91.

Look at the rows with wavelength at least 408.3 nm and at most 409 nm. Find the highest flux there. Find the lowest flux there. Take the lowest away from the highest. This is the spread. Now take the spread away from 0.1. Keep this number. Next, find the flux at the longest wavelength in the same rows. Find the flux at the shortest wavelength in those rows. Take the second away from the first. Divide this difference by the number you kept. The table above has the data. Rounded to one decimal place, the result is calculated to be -1.0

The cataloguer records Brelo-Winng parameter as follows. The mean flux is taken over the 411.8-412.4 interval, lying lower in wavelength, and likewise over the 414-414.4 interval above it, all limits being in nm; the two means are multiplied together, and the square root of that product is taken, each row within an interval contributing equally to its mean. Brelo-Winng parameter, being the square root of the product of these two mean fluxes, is 12.1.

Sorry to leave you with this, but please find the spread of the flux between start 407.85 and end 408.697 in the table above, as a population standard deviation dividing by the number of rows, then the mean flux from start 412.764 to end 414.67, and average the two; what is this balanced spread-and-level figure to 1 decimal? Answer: 6.5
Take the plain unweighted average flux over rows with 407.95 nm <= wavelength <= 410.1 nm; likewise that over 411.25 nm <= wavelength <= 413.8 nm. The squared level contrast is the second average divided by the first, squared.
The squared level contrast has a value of 1.0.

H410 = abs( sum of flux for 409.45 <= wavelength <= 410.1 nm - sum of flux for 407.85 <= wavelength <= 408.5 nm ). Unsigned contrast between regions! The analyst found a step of 6.8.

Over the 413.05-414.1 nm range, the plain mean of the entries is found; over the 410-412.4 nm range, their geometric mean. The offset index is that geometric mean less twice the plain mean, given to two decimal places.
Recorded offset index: -12.73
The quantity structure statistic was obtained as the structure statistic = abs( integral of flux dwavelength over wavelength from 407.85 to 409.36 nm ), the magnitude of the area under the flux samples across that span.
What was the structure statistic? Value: 18.9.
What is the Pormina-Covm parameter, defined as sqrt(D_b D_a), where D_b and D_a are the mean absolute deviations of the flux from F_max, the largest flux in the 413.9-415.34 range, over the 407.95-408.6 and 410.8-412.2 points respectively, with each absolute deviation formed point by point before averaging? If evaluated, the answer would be 0.99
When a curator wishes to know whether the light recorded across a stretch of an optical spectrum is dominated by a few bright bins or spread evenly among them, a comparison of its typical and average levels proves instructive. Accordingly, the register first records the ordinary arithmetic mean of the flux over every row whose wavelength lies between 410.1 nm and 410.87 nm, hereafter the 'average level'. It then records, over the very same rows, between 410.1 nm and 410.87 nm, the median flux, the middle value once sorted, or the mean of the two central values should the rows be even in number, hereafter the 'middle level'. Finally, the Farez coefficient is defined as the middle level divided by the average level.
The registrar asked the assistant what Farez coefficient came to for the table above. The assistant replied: 1.08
